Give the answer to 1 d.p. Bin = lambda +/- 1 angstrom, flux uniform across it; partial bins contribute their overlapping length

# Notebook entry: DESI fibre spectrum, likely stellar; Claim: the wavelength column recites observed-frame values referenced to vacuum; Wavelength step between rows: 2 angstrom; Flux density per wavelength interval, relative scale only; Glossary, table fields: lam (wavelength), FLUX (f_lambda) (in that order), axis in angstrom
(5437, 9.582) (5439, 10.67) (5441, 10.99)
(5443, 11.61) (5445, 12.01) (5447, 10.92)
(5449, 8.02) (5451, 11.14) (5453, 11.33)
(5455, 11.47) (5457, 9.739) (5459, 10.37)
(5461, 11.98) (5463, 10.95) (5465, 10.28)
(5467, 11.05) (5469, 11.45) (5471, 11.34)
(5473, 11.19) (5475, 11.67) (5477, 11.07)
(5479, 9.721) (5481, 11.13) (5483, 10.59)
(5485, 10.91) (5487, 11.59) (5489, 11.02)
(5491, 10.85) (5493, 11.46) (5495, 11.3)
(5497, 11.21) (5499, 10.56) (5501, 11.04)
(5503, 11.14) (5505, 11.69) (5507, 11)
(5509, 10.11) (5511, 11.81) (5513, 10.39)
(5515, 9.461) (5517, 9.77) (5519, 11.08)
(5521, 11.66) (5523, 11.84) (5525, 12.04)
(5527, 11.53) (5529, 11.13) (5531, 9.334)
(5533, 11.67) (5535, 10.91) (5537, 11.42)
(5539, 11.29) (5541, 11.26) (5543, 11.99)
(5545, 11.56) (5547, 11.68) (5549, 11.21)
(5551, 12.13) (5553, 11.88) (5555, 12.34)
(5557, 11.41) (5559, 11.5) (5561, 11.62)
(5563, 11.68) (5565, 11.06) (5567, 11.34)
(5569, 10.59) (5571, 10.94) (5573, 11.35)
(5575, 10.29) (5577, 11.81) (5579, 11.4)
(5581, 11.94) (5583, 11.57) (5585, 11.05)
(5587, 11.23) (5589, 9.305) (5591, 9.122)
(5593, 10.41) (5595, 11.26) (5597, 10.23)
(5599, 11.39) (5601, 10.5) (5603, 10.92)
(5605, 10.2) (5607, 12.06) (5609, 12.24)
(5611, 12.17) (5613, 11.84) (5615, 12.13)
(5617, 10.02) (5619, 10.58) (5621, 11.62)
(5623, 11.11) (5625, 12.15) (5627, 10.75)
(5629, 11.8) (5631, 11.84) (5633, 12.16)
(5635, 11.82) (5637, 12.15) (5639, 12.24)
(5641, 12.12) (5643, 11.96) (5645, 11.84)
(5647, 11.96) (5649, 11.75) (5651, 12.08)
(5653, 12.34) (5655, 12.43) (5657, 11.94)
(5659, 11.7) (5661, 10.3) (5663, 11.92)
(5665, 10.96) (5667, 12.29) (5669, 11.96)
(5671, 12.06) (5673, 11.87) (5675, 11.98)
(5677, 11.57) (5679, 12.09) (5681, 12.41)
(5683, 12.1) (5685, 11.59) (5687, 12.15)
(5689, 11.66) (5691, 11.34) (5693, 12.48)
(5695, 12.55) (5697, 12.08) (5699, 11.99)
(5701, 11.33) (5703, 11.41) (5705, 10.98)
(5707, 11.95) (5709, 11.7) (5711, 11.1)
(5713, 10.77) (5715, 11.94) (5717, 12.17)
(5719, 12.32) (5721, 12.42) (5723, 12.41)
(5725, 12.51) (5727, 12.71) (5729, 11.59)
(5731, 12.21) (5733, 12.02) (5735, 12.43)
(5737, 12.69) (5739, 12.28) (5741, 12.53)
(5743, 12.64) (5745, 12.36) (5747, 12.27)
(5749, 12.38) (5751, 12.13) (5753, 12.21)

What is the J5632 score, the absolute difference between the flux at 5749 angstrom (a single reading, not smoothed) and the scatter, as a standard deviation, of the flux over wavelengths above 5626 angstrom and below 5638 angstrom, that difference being 11.9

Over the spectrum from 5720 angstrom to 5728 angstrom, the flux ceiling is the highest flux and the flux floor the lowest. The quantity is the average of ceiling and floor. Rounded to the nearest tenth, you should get 12.6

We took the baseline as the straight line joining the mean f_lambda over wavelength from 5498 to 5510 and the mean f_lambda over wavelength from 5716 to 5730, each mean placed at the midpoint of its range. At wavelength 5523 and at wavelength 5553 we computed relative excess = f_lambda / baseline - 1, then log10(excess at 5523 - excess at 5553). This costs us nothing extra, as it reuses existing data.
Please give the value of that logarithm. -1.8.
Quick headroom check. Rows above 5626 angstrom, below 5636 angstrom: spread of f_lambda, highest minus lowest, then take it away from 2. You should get 0.59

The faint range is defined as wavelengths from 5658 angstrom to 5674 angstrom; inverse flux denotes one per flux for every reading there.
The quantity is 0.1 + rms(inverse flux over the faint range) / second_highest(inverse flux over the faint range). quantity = 1.05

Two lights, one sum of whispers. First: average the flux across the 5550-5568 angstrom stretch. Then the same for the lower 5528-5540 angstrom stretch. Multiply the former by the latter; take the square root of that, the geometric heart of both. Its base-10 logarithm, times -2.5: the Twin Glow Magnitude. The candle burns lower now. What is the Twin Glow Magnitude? -2.633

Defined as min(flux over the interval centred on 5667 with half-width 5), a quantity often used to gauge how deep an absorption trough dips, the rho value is 10.96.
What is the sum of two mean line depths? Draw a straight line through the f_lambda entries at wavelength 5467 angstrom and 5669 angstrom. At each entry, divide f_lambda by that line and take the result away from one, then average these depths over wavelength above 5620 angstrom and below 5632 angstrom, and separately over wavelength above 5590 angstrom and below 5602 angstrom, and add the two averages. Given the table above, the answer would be 0.117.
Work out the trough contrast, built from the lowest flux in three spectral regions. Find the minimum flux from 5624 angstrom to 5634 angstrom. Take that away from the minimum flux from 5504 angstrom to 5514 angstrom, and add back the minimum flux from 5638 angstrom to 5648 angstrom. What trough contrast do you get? 11.2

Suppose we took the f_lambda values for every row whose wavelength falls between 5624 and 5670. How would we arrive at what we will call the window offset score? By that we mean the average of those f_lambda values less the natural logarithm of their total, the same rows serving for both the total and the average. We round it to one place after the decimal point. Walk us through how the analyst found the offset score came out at 6.2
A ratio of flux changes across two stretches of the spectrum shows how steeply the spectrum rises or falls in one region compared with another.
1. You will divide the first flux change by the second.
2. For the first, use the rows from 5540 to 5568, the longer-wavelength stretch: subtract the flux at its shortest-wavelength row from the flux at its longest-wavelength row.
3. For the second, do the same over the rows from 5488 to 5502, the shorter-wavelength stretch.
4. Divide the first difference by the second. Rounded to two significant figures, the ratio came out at 4.0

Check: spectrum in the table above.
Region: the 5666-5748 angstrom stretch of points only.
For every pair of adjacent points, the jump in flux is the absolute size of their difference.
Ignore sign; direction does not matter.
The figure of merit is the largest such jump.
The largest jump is 1.17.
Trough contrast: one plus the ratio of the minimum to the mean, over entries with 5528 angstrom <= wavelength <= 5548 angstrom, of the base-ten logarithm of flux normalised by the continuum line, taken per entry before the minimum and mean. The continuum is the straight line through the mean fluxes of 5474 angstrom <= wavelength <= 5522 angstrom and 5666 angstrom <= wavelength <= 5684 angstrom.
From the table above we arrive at -82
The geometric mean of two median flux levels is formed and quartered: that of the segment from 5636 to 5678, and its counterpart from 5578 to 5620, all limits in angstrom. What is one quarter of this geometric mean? 2.90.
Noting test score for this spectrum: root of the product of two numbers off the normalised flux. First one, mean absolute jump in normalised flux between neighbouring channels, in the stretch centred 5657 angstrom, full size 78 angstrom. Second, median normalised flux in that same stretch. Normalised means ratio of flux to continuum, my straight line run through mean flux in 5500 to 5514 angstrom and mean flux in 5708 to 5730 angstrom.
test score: 0.209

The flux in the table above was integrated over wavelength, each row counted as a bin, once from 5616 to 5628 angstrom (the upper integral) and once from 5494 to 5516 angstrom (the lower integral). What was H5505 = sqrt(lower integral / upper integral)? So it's 1.34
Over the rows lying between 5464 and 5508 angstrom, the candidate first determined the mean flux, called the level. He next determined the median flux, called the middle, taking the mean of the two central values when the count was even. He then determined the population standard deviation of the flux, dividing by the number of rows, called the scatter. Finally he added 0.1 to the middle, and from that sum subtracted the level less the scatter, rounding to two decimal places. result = 0.59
